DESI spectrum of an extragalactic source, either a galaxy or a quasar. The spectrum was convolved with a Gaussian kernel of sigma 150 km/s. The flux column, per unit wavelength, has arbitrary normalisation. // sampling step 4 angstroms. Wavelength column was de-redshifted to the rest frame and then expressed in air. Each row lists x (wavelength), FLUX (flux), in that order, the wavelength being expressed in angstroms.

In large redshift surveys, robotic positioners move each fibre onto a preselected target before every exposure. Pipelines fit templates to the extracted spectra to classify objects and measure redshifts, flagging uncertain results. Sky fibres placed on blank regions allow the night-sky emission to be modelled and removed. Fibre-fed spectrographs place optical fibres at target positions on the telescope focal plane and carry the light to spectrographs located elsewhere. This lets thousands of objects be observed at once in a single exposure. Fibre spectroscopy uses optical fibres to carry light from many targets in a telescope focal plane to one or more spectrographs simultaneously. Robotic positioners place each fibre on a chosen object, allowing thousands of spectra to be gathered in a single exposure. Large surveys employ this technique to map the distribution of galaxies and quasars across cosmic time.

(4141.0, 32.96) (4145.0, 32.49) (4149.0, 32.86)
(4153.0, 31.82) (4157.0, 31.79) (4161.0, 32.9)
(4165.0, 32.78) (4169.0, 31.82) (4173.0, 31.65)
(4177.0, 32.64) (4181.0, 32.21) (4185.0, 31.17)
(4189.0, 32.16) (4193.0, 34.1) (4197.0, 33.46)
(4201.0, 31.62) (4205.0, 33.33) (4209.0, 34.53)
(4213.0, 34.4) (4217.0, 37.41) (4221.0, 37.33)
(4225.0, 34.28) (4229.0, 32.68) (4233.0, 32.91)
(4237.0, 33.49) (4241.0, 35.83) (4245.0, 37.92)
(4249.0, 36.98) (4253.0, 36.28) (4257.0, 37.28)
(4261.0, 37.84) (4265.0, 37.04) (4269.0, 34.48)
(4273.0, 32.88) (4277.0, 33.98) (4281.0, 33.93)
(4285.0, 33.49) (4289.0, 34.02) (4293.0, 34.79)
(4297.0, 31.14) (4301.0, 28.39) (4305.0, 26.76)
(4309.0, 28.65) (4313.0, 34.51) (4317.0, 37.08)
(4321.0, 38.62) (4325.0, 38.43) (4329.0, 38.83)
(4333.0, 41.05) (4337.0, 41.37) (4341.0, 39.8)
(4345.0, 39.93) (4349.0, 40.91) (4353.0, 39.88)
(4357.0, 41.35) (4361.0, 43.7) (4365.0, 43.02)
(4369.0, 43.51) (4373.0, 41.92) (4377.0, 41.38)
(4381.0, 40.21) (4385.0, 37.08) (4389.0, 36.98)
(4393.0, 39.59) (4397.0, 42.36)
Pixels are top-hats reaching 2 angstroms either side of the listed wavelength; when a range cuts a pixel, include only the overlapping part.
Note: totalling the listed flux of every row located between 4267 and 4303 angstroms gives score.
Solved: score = 297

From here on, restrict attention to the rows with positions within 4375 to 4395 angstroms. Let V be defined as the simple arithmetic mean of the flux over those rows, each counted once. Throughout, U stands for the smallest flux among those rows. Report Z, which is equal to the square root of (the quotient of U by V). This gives 0.973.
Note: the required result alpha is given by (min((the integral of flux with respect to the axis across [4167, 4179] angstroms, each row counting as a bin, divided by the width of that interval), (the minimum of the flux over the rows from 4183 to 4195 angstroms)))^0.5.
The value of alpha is 5.58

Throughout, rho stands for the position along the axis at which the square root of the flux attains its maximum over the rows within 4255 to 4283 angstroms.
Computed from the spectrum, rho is 4261.0 angstroms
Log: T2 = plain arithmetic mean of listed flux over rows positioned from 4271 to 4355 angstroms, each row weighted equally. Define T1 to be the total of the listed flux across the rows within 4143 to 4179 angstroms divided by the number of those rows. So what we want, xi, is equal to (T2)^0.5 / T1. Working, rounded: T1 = 32.3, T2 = 35.6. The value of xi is 0.185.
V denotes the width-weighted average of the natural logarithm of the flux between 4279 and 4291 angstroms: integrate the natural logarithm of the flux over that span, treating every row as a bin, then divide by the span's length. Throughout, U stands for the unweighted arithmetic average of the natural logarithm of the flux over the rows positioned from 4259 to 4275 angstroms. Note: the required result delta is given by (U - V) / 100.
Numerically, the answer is 0.0005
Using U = 3.57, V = 3.52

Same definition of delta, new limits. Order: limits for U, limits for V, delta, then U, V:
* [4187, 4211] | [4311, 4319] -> -0.0008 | 3.50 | 3.58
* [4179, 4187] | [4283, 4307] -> 0.0001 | 3.46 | 3.44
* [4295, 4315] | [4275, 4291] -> -0.0013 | 3.39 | 3.52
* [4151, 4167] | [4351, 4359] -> -0.0023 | 3.48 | 3.70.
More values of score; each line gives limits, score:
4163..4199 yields 292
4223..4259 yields 318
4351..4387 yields 372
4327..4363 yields 367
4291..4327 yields 298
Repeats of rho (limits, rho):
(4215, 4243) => 4217.0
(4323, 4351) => 4337.0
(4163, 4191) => 4165.0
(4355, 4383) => 4361.0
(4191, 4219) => 4217.0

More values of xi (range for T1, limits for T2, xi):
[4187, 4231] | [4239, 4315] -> 0.171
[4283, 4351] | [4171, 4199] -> 0.159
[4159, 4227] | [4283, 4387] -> 0.184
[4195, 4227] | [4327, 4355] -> 0.184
